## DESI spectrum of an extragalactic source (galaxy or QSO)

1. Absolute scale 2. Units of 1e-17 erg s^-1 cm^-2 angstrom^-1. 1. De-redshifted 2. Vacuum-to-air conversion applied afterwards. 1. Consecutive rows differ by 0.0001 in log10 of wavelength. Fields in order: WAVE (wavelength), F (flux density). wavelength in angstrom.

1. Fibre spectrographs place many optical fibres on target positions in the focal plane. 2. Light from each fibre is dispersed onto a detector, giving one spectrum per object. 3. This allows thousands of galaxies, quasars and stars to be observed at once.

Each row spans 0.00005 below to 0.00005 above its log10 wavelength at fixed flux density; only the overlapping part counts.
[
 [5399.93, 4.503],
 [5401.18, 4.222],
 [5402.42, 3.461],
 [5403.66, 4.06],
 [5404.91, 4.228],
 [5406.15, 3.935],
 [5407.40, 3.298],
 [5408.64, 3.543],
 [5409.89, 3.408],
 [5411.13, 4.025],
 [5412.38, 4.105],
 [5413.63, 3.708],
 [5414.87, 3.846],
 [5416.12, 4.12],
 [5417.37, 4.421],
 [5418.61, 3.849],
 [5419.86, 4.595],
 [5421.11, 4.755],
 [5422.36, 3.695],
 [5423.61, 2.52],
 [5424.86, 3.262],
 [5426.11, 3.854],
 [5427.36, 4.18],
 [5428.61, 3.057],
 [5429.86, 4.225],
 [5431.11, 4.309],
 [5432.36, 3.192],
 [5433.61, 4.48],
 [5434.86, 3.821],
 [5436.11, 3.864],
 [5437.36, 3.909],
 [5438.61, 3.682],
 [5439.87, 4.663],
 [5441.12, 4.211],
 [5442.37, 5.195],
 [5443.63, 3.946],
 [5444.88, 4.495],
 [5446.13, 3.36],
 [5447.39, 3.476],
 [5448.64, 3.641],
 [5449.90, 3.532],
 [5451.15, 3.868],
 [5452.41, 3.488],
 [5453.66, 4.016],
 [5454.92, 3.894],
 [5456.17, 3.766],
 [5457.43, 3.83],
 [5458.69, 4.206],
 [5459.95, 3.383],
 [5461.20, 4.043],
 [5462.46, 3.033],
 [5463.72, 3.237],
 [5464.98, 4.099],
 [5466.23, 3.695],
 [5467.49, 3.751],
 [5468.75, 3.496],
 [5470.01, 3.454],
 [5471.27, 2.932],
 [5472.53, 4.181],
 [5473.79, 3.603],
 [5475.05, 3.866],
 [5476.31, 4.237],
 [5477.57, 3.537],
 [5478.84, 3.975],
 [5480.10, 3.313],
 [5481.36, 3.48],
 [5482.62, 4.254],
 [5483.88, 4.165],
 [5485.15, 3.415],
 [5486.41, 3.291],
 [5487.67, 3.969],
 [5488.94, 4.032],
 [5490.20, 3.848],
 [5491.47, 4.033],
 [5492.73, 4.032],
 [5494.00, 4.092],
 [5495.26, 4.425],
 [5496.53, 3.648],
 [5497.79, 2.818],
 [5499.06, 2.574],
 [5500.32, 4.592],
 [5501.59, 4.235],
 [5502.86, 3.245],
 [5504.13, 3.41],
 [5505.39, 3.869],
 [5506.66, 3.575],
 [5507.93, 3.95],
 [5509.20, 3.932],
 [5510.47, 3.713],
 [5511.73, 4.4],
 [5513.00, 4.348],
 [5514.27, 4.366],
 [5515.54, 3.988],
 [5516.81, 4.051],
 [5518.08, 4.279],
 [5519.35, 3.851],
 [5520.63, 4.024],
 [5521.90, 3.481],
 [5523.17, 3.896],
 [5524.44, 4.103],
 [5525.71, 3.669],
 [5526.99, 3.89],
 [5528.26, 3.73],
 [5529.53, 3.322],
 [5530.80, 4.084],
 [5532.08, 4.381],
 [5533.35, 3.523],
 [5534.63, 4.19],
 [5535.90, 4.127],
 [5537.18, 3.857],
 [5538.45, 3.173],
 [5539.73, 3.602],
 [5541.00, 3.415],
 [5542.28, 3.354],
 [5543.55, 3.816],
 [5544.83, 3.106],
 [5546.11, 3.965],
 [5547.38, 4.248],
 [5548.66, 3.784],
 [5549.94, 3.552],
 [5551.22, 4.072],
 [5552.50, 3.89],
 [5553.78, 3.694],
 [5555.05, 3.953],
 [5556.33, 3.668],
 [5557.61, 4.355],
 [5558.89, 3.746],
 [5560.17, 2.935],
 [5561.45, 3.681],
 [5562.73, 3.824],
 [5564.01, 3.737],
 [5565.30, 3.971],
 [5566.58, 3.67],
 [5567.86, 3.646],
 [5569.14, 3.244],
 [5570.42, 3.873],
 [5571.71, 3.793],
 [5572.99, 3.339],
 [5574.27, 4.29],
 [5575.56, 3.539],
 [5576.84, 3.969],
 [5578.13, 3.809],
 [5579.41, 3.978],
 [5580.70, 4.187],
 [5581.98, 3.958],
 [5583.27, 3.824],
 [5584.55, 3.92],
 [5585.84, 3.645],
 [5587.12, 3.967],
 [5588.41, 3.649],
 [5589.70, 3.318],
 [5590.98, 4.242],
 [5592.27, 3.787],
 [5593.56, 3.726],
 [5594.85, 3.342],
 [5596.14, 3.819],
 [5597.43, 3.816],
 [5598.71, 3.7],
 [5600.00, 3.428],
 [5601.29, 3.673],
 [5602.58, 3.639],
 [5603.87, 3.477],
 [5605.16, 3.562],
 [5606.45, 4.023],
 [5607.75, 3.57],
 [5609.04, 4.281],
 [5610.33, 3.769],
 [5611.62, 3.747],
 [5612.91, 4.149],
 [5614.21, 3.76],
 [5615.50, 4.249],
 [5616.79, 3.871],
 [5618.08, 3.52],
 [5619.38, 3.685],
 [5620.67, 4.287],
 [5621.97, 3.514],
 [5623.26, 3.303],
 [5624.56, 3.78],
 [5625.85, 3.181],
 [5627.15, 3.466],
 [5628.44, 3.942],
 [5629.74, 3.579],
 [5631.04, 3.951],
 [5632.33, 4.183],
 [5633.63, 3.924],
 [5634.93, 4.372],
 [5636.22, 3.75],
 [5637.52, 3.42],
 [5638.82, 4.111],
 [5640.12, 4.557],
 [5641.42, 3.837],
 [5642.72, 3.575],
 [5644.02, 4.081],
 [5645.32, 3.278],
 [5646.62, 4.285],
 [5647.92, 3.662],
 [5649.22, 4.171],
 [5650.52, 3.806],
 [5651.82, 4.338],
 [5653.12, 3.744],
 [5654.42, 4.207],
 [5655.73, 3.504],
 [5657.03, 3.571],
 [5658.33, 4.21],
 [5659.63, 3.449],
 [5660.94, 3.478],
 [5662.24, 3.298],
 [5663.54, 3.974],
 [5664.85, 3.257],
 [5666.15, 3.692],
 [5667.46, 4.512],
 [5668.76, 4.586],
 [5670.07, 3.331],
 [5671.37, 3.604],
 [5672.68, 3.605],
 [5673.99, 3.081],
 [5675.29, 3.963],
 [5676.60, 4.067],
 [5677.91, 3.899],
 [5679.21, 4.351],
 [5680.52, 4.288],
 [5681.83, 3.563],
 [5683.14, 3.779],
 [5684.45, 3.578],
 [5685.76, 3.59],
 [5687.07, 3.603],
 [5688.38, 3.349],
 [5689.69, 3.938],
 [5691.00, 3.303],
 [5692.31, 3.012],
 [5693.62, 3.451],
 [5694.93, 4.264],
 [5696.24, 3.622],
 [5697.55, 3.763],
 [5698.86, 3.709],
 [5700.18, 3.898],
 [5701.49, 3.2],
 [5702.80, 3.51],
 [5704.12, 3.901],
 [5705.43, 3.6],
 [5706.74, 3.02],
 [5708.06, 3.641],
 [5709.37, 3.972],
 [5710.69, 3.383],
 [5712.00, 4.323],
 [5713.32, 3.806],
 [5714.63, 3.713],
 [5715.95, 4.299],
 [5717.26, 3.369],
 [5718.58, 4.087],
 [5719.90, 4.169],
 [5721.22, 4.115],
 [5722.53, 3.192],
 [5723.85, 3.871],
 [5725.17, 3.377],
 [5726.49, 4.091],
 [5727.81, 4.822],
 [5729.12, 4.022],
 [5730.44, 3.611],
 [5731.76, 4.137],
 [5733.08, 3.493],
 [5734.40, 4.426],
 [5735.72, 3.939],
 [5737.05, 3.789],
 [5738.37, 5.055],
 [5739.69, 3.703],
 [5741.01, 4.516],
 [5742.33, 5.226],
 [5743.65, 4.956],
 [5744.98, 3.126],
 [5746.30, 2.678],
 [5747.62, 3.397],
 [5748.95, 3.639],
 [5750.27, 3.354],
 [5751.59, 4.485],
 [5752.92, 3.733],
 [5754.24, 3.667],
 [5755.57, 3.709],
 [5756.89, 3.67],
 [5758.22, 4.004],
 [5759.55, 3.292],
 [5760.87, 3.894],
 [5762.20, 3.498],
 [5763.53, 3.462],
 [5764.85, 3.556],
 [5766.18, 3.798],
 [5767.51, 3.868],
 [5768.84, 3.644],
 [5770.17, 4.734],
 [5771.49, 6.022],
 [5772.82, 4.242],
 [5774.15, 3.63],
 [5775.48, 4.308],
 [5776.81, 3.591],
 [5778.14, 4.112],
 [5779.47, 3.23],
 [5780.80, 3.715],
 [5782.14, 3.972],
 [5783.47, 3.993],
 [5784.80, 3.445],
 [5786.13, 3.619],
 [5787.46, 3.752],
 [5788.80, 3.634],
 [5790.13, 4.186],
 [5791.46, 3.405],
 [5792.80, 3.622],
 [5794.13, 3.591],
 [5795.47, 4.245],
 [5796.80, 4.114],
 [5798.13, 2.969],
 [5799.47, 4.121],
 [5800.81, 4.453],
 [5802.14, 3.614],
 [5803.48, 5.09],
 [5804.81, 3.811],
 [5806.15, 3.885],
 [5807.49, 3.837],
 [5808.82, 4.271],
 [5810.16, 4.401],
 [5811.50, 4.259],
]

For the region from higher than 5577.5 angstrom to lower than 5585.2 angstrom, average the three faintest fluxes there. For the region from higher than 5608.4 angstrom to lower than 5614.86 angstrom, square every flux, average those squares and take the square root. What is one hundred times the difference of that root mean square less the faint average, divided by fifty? 0.2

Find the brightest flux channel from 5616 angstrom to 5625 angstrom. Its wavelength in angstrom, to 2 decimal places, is 5620.67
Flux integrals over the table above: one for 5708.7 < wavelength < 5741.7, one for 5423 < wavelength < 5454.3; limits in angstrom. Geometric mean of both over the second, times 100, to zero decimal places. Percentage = 104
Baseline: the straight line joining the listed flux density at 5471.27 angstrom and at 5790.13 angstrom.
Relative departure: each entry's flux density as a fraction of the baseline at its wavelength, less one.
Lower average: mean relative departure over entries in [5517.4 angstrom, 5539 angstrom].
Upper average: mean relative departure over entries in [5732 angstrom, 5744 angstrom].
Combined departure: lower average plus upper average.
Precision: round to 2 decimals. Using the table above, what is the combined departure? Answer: 0.31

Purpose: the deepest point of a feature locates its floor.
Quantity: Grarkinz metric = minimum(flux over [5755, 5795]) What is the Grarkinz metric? 3.23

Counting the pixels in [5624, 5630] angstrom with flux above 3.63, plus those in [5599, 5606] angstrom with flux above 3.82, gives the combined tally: 2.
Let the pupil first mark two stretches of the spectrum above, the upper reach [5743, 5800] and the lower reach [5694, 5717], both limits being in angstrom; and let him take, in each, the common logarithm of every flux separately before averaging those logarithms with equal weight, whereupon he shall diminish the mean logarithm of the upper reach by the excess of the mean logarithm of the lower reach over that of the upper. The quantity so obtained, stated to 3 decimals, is 0.582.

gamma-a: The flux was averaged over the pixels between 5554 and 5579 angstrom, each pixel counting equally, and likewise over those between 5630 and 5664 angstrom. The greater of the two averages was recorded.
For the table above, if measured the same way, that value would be 3.87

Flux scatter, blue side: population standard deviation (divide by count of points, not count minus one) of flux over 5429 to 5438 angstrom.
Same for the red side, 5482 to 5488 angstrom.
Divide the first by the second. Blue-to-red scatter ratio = 1.00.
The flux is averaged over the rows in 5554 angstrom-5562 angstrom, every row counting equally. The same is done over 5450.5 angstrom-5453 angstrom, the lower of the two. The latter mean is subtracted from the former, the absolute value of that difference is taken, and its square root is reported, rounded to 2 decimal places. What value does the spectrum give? 0.21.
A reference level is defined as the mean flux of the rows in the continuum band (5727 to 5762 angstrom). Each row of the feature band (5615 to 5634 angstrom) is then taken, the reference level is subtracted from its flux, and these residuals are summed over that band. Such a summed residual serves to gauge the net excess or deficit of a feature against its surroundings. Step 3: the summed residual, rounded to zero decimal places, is -3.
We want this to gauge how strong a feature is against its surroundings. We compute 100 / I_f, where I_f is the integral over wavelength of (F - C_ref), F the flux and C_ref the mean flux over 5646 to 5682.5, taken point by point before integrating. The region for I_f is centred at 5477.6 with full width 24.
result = -35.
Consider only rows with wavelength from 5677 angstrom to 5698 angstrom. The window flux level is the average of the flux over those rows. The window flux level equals 3.71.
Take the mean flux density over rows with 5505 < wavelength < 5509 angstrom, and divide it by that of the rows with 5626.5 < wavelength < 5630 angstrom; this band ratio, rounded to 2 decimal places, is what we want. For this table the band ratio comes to 1.04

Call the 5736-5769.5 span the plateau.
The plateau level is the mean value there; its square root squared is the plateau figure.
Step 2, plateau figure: 3.829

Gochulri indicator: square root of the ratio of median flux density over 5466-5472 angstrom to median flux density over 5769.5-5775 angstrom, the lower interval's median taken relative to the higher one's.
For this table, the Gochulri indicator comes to 0.88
